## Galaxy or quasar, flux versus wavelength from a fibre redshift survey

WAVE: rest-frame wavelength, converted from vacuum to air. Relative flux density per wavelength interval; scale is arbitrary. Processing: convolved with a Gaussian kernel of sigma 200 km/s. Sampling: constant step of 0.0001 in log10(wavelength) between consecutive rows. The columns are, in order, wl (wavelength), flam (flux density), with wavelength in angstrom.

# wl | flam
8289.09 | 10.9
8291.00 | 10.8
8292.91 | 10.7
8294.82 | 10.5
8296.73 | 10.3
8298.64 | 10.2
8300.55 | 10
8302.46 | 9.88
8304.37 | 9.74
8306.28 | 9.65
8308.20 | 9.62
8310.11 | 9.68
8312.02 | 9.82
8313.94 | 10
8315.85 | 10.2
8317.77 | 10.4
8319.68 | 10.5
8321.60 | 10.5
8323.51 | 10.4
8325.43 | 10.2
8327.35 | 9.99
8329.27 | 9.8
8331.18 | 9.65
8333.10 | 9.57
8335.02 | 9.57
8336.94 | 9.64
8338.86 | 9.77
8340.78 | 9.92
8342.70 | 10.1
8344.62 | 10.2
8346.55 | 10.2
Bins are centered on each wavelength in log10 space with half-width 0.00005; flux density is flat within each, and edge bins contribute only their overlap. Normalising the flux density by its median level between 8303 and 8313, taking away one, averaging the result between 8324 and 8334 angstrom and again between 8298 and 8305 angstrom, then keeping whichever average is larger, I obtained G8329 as 0.028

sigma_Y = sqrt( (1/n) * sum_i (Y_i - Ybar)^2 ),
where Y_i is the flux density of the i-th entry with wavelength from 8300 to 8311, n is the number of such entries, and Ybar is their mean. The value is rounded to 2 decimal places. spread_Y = 0.14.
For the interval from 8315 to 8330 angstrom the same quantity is 0.24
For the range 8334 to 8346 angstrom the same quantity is 0.23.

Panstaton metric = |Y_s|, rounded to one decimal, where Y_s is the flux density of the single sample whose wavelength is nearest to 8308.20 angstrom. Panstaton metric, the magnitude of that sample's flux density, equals 9.6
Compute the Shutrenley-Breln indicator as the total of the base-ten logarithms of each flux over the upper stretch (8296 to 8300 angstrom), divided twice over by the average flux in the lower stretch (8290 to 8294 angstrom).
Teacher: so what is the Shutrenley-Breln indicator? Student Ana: 0.0175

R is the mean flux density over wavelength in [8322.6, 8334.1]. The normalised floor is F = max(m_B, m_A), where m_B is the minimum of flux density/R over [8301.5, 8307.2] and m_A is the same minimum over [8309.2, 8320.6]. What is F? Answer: 0.97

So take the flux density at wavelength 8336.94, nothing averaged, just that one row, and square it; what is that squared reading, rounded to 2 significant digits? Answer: 93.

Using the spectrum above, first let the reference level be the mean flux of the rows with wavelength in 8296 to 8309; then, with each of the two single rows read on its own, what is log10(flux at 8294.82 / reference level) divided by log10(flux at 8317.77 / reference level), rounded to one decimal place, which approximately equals 1.2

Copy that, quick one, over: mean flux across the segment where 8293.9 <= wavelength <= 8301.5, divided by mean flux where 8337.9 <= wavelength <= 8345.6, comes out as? 1.03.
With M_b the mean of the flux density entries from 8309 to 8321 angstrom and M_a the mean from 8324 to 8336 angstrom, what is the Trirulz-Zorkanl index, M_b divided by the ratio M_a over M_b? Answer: 10.41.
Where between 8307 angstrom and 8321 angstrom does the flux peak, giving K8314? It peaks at 8319.68 angstrom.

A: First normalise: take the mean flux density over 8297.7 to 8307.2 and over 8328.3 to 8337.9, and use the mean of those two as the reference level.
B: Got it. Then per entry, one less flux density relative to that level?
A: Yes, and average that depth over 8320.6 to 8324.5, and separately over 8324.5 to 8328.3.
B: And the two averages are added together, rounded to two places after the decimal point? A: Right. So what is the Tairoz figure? -0.10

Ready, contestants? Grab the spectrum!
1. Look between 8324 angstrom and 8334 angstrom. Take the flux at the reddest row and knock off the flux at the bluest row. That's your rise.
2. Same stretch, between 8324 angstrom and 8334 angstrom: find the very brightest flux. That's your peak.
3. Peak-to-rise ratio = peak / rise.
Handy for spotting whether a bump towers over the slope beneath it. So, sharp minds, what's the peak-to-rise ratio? -16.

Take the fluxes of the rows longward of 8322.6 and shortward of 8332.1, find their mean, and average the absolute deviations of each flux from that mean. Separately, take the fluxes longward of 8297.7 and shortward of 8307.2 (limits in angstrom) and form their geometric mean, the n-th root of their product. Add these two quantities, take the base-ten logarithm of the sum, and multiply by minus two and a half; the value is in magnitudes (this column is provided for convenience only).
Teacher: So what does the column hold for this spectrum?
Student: -2.51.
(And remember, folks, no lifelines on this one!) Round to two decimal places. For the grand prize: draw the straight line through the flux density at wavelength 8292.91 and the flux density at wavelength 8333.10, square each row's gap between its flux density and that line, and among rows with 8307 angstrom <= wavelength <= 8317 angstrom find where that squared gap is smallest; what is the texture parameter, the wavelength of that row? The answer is 8313.94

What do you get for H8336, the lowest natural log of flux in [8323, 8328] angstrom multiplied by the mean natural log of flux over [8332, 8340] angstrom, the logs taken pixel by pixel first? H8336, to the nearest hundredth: 5.21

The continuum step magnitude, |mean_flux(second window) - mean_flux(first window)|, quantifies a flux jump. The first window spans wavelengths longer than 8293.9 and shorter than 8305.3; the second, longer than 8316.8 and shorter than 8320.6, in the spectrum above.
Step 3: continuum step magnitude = 0.3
